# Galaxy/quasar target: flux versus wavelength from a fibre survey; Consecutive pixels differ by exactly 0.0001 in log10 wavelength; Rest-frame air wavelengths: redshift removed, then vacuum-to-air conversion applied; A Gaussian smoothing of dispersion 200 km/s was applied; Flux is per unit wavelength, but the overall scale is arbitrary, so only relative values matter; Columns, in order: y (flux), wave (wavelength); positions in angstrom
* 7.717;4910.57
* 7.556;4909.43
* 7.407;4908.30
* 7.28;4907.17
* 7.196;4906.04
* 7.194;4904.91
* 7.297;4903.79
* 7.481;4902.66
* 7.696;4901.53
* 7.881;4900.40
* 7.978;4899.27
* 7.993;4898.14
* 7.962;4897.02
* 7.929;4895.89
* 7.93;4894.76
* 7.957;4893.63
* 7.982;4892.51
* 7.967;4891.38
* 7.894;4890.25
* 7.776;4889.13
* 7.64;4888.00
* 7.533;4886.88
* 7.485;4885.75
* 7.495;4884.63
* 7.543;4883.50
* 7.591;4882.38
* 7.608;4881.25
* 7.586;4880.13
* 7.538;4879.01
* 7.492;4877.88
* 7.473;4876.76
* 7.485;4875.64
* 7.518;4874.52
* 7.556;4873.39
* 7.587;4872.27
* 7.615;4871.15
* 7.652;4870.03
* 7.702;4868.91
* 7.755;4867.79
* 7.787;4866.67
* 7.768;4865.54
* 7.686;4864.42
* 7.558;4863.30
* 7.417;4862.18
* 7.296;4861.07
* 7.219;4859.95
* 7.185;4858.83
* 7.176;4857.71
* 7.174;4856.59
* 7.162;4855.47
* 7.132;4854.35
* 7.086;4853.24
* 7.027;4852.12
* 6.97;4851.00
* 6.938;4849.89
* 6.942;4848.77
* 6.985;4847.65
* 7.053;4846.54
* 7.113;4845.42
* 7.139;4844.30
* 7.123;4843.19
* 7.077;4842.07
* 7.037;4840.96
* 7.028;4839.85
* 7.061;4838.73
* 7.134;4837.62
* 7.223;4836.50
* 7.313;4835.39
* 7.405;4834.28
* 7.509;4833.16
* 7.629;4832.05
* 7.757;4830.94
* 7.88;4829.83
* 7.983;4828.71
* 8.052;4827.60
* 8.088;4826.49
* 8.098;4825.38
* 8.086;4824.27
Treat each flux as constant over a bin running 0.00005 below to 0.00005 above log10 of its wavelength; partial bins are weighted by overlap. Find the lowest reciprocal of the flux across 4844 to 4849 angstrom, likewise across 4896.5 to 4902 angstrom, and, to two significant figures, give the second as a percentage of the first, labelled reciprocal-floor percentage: 89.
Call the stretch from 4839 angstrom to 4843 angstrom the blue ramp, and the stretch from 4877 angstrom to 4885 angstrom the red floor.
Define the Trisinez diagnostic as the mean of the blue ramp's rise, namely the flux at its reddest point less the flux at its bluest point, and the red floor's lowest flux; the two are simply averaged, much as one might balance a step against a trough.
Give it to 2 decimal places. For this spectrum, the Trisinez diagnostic 3.77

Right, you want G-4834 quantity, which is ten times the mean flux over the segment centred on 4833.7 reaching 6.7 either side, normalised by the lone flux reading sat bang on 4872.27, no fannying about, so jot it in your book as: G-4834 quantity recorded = 9.9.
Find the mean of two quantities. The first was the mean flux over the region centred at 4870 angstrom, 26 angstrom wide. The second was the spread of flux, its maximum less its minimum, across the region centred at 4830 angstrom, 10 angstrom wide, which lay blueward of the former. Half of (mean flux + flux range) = 4.11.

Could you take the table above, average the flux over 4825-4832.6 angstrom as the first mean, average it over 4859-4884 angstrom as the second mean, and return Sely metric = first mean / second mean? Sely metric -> 1.05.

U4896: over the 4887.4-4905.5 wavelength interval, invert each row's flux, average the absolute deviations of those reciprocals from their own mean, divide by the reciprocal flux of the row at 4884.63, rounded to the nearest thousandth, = 0.026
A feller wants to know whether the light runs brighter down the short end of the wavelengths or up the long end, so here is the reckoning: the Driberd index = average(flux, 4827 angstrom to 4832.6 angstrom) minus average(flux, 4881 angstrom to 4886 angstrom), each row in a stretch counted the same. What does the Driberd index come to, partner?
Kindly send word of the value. 0.3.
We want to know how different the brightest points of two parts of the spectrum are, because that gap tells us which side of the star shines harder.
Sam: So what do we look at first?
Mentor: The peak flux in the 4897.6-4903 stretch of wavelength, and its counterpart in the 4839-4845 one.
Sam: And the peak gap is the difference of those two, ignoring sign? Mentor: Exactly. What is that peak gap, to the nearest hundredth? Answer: 0.85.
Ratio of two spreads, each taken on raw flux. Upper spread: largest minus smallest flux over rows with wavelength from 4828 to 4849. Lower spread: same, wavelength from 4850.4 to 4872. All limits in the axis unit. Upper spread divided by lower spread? 1.3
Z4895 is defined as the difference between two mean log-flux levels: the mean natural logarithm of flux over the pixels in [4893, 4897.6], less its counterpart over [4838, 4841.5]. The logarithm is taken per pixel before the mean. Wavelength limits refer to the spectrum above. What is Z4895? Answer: 0.12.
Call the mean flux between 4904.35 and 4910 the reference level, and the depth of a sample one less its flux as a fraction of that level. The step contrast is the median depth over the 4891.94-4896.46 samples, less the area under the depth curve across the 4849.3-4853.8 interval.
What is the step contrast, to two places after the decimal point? -0.28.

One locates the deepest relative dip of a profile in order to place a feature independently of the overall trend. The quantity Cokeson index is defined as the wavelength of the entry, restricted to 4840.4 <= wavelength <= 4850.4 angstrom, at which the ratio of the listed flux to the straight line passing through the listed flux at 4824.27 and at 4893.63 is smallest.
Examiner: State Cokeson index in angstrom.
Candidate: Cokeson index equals 4849.89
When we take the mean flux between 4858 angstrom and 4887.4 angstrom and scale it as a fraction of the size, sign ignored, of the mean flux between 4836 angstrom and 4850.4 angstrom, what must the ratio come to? 1.07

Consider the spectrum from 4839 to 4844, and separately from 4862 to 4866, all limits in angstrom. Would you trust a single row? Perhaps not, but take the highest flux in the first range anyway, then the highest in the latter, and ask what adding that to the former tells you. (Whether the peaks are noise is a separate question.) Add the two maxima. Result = 14.9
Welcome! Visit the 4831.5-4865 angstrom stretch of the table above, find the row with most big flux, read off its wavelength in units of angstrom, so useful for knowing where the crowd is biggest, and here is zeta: 4864.42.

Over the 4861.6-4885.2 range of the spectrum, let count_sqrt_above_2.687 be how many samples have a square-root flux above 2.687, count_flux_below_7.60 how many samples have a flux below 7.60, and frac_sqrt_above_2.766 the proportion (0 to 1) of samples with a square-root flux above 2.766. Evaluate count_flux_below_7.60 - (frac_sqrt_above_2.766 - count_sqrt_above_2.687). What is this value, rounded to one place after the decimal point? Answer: 33.7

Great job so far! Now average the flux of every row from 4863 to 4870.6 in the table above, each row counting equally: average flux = 7.7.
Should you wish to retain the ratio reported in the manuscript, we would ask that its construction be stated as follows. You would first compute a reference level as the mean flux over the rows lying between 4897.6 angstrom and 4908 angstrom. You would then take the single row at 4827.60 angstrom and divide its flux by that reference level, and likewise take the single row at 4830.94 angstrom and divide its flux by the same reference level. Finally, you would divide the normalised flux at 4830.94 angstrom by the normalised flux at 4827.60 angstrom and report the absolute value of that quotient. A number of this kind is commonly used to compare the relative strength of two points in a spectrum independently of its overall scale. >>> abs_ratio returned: 0.96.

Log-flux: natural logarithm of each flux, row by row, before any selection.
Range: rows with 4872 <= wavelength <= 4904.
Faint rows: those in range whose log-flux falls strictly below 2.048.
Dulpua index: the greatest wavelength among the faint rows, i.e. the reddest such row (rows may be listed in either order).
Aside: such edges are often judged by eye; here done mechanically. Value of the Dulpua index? 4903.79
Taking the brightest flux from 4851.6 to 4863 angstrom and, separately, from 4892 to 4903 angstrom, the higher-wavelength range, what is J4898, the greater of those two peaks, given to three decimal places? 7.993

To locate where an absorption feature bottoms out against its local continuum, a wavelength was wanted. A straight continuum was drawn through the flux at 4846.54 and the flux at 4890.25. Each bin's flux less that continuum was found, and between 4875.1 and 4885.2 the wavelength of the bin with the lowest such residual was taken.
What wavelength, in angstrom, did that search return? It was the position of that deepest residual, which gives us 4884.63 angstrom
